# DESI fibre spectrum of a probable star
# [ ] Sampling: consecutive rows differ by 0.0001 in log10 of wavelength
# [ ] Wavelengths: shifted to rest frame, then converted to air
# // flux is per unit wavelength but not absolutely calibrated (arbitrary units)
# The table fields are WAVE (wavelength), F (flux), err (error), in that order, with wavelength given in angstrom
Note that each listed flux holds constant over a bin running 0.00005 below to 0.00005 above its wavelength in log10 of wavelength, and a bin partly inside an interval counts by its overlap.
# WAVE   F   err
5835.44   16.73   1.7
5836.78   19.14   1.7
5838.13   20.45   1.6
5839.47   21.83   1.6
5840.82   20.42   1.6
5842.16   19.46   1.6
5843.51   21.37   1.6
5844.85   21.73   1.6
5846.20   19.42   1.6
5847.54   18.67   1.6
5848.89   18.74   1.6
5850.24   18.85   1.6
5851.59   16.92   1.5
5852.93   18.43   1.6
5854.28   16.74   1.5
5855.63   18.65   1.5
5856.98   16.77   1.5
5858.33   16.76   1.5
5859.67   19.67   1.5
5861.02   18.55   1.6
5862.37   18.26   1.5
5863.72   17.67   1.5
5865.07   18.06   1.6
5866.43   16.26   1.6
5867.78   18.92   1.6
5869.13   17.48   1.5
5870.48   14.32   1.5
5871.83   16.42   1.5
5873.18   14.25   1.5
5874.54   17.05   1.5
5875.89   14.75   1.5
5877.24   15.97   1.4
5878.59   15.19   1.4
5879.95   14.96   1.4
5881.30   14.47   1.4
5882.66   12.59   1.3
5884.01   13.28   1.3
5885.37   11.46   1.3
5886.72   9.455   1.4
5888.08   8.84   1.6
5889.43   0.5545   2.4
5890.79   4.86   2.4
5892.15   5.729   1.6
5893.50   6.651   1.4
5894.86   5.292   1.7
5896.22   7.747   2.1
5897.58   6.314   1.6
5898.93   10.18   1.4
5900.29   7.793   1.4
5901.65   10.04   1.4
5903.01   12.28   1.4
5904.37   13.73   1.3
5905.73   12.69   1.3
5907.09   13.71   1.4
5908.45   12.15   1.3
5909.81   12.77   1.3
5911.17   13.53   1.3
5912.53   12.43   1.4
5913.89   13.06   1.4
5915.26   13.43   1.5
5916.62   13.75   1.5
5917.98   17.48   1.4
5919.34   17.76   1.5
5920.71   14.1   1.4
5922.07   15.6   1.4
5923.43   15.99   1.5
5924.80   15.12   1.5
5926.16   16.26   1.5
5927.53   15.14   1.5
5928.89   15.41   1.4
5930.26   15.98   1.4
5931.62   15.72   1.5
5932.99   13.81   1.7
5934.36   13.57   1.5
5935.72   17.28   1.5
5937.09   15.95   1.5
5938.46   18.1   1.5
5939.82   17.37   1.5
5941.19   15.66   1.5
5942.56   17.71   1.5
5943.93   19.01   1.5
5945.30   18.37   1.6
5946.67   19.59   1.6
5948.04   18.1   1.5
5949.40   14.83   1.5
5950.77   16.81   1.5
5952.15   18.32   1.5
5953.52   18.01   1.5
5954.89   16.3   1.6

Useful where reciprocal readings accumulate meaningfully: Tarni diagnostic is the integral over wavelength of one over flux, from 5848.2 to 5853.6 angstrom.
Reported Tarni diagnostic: 0.30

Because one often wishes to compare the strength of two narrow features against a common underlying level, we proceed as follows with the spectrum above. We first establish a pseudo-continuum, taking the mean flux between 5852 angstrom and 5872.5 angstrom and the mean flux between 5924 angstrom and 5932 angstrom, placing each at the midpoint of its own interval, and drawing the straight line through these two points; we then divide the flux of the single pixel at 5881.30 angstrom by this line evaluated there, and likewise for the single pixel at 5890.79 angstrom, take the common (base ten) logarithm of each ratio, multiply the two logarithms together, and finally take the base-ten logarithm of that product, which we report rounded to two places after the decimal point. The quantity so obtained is -1.43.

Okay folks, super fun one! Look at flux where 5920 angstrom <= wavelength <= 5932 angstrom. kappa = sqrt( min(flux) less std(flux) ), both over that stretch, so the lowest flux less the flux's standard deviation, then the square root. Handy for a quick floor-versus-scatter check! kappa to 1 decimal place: 3.7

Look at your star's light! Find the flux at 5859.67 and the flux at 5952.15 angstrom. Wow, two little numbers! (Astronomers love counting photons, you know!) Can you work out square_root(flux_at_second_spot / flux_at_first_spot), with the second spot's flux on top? 0.97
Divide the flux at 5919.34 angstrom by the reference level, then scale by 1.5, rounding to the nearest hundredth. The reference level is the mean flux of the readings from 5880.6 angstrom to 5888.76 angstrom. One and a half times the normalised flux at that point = 2.28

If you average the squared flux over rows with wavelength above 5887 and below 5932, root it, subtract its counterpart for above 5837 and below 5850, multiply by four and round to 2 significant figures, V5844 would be -31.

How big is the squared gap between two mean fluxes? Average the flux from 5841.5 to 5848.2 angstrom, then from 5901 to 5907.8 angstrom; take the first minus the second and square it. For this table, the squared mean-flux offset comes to 58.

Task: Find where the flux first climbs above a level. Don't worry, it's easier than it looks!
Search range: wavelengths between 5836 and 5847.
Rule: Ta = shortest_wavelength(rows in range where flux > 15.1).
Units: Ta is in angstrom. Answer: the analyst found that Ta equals 5836.78 angstrom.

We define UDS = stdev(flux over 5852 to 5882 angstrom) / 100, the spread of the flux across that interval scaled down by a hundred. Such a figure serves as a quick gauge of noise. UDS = 0.016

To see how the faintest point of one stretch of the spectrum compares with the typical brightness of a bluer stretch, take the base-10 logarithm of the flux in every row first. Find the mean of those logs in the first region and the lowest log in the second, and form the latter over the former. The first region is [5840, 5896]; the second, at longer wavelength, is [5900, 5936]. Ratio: 0.79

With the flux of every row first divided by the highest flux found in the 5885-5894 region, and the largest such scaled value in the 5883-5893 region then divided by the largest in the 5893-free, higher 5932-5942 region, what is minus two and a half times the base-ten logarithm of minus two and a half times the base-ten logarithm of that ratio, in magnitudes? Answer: 1.2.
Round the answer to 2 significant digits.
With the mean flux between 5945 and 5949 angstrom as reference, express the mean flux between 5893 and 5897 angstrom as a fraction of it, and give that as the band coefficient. 0.35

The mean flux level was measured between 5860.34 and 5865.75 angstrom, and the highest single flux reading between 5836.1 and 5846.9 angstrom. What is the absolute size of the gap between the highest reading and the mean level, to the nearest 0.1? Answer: 3.7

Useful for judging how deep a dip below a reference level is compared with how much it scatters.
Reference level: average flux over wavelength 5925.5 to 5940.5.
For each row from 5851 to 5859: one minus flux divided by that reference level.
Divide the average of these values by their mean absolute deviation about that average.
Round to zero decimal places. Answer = -2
